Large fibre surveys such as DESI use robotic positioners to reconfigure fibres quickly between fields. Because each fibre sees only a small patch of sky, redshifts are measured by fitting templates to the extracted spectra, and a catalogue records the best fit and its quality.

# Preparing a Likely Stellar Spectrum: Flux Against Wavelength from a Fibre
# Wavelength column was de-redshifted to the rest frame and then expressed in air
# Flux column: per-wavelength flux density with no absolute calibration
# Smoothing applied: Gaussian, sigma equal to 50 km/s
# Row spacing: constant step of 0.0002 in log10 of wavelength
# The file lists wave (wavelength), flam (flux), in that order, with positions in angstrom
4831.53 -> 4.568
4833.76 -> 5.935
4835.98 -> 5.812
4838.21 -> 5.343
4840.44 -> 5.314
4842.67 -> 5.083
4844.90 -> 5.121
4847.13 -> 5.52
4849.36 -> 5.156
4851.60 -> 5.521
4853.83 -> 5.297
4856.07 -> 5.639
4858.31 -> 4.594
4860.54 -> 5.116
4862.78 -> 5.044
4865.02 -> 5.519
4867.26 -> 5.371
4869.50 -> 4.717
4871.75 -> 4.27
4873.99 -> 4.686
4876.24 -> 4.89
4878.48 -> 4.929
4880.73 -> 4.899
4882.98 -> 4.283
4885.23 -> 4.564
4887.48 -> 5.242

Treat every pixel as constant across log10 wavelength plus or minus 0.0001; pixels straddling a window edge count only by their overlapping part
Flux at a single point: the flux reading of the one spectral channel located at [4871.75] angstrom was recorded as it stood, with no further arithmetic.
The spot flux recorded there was 4.27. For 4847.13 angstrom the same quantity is 5.52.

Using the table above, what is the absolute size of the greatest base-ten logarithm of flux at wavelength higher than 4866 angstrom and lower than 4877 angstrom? 0.730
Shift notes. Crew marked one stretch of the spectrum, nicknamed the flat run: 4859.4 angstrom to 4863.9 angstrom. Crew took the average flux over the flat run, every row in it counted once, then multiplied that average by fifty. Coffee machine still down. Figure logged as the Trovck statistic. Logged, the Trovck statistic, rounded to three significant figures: 254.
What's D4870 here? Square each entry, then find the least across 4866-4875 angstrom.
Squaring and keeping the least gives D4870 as 18.2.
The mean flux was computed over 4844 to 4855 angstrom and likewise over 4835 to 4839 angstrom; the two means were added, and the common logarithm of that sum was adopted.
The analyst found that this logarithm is 1.04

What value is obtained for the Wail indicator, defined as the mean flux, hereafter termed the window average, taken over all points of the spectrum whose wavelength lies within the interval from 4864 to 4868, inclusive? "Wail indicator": 5.45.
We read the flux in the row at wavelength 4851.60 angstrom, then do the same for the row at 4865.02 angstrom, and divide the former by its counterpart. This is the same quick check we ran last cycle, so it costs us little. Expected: 1.00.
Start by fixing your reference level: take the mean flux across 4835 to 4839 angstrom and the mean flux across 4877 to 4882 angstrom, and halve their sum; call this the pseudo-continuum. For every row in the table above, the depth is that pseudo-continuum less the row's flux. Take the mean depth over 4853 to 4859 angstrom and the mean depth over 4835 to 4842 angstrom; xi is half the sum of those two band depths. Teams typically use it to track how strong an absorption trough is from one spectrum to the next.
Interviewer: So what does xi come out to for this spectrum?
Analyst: -0.09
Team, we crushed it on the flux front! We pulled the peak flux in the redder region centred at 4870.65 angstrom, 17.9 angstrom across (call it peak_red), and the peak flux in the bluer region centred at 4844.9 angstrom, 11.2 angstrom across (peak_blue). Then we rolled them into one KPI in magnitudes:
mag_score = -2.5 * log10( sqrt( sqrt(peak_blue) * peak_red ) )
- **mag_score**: -1.39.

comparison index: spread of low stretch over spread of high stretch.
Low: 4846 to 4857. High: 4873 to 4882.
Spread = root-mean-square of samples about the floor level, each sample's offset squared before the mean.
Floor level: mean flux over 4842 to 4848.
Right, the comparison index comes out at 0.63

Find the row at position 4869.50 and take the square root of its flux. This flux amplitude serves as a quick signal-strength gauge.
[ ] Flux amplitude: 2.17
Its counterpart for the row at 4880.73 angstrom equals 2.21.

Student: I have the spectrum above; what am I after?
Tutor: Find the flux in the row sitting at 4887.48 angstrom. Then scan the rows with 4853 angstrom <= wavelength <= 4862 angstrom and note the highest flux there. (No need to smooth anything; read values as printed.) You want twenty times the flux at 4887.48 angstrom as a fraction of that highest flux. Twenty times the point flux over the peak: 18.6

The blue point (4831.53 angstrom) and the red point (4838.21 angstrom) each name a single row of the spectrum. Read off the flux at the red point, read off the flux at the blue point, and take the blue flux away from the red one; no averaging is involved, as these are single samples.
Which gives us 0.8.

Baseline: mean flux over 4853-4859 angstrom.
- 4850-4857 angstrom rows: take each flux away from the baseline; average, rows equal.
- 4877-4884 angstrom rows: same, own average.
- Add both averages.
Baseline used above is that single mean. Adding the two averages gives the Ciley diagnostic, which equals 0.2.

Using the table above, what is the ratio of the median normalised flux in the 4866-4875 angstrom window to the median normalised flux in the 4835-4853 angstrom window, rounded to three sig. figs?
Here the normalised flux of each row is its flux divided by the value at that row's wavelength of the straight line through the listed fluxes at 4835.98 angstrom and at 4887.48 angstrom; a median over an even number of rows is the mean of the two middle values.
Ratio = 0.941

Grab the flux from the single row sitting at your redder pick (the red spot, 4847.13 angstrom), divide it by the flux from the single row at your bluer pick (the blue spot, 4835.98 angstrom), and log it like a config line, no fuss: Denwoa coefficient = 0.95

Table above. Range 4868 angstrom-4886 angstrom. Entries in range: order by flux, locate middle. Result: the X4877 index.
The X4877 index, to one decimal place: 4.7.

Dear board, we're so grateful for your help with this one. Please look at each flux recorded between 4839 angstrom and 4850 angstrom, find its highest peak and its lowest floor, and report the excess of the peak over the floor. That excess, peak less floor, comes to 0.44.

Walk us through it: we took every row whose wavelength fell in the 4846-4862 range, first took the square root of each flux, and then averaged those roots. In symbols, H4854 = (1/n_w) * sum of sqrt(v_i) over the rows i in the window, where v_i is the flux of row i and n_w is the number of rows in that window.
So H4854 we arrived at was 2.29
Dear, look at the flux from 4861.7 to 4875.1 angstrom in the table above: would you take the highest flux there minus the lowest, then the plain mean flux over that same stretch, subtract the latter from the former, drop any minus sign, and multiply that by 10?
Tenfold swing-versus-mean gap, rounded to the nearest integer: 37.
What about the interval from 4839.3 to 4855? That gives 48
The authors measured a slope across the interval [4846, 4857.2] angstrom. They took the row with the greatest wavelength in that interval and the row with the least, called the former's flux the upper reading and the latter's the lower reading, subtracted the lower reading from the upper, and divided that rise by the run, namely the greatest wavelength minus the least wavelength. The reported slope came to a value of 0.013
